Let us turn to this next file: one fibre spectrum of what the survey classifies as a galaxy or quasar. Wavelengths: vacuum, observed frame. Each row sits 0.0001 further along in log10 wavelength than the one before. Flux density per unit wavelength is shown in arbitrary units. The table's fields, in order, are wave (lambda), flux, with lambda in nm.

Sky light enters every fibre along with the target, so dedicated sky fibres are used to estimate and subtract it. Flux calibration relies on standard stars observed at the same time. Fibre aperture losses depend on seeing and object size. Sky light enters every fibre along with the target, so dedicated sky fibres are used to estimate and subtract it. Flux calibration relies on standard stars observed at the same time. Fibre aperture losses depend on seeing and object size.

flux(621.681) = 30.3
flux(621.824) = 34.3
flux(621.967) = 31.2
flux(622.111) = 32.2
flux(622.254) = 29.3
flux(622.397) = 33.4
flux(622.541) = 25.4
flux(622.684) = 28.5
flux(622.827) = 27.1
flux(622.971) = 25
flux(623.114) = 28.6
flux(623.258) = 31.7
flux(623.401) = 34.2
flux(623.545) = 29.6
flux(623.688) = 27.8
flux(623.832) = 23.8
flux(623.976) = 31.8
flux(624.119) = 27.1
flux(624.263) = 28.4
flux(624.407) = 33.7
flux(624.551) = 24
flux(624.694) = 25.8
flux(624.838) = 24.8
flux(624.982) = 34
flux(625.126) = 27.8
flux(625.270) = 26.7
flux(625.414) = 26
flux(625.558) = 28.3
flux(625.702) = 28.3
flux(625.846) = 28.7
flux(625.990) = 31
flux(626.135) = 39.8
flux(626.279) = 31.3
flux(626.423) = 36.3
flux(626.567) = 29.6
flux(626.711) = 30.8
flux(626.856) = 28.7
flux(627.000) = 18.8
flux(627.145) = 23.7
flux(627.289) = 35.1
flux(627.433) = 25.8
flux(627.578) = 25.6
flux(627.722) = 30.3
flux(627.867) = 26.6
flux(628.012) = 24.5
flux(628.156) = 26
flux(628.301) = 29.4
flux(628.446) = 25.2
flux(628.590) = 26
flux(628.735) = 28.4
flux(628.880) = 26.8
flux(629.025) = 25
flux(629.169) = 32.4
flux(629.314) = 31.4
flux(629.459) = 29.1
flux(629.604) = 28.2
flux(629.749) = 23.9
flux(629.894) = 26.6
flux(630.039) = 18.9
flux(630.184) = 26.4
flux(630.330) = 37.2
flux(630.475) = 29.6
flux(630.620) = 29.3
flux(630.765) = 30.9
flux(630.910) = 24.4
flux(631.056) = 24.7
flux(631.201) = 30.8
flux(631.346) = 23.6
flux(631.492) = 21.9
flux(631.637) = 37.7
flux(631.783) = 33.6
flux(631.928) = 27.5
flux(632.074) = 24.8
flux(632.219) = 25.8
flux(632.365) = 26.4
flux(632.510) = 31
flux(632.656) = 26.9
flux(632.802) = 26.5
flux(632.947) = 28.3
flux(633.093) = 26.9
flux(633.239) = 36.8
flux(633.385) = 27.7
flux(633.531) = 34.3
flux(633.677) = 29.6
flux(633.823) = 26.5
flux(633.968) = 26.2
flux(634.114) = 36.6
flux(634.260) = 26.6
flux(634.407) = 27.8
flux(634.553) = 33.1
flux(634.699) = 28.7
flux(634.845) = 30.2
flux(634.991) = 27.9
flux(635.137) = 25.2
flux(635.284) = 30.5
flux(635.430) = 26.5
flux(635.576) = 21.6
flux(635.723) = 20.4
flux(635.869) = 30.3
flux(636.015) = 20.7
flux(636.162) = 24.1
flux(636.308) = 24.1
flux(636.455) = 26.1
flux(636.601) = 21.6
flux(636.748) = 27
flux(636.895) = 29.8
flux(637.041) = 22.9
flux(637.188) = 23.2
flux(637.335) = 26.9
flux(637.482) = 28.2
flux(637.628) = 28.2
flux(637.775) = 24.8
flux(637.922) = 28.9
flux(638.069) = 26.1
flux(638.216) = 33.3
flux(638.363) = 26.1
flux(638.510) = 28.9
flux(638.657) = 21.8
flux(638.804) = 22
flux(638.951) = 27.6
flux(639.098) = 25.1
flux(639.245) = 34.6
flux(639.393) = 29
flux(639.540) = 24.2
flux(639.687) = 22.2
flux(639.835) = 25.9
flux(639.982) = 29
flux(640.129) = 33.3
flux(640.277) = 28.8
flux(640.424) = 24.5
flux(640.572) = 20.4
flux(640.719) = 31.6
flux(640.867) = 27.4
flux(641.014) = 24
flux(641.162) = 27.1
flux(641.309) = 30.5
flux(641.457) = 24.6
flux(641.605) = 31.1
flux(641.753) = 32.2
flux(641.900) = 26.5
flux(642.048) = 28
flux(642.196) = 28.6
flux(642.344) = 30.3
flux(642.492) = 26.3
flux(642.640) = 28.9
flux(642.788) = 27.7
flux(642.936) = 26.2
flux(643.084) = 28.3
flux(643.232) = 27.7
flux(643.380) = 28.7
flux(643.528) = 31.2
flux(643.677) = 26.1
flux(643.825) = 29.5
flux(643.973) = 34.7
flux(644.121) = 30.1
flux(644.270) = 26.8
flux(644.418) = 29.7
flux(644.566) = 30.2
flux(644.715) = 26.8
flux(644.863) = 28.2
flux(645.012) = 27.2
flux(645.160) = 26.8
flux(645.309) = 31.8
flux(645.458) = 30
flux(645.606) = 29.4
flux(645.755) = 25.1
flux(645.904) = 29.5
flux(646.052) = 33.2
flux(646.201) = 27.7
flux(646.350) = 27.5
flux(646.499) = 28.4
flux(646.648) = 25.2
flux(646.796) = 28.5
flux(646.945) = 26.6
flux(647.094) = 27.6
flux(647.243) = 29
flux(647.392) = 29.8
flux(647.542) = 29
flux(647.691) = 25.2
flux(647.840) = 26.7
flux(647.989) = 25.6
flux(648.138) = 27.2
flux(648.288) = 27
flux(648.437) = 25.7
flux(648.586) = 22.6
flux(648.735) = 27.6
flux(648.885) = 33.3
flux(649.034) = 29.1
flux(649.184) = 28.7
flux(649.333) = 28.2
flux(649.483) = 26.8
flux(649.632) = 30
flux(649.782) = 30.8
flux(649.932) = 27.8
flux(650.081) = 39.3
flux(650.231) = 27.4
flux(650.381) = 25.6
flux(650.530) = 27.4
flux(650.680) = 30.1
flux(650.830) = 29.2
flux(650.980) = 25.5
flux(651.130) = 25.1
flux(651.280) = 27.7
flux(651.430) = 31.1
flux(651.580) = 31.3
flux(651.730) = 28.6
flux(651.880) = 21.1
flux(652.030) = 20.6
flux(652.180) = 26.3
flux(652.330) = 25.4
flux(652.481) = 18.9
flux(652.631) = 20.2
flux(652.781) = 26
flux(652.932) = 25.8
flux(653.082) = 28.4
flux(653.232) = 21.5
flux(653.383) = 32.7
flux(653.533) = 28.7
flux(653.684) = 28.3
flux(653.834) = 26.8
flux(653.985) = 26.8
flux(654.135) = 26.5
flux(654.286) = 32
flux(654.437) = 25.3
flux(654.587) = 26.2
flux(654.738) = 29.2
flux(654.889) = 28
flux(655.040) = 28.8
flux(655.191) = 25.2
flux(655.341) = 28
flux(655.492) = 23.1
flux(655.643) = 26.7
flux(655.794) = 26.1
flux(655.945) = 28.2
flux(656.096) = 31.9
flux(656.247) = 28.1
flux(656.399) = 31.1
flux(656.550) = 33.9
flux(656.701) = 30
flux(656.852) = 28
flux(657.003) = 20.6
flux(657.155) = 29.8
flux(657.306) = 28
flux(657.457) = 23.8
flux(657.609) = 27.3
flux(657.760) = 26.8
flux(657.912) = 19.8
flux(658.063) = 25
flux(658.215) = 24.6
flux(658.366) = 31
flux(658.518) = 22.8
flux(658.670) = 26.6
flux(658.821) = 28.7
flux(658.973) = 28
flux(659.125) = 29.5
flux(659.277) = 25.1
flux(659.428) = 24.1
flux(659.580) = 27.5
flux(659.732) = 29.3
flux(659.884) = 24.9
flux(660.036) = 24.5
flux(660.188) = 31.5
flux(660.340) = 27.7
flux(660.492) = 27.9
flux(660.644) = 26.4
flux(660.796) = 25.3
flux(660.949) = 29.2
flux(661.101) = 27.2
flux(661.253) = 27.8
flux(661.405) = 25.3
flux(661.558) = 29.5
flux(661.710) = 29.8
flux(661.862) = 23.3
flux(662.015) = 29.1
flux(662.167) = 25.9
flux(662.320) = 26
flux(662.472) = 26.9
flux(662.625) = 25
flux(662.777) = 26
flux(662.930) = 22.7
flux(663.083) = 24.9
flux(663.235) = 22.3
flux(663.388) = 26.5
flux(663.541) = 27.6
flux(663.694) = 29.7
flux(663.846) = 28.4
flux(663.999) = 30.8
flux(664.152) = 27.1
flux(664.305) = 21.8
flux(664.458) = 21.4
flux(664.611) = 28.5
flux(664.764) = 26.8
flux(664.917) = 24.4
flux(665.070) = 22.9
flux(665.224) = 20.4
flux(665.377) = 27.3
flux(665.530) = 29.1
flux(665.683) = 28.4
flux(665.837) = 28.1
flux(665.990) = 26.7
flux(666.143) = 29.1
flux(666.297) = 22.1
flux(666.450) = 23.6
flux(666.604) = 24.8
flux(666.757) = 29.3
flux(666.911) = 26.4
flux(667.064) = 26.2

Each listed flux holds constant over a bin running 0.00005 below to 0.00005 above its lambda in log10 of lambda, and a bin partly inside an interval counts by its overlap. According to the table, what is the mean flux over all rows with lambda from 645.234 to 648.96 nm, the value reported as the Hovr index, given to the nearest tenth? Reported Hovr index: 28.0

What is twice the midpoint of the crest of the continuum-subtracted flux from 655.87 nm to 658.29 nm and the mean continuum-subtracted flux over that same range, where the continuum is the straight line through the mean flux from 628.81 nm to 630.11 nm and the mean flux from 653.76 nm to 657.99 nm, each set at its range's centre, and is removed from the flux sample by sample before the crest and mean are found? 6.5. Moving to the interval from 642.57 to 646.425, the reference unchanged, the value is 9.2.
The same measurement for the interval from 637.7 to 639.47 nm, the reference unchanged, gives 7.8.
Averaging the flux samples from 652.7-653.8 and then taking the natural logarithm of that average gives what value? 3.31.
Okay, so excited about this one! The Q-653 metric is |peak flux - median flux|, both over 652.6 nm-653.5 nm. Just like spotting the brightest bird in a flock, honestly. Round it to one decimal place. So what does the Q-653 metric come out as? 6.8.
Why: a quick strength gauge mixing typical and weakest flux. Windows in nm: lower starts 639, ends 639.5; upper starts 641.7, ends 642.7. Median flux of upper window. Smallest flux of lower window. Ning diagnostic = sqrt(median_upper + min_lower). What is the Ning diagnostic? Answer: 7.33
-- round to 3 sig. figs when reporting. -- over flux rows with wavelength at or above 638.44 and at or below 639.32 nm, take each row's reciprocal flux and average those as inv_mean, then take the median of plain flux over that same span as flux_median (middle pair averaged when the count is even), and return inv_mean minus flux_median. -26.3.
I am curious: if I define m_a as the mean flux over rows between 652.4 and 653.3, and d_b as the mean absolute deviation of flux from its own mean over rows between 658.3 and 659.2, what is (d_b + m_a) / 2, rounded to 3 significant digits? 12.8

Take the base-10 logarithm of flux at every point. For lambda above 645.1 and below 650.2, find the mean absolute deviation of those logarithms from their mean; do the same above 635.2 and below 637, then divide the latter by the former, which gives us 1.8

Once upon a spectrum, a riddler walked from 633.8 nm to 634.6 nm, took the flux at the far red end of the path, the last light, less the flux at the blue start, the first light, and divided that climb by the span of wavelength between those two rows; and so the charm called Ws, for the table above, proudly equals 9.0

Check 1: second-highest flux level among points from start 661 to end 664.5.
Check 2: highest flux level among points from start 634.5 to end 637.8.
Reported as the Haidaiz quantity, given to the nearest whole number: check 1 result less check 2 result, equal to -3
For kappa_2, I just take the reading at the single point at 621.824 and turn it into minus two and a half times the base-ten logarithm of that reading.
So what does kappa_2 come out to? -3.84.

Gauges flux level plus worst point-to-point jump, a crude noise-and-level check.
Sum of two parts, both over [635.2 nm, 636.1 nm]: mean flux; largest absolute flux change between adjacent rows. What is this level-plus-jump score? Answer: 35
